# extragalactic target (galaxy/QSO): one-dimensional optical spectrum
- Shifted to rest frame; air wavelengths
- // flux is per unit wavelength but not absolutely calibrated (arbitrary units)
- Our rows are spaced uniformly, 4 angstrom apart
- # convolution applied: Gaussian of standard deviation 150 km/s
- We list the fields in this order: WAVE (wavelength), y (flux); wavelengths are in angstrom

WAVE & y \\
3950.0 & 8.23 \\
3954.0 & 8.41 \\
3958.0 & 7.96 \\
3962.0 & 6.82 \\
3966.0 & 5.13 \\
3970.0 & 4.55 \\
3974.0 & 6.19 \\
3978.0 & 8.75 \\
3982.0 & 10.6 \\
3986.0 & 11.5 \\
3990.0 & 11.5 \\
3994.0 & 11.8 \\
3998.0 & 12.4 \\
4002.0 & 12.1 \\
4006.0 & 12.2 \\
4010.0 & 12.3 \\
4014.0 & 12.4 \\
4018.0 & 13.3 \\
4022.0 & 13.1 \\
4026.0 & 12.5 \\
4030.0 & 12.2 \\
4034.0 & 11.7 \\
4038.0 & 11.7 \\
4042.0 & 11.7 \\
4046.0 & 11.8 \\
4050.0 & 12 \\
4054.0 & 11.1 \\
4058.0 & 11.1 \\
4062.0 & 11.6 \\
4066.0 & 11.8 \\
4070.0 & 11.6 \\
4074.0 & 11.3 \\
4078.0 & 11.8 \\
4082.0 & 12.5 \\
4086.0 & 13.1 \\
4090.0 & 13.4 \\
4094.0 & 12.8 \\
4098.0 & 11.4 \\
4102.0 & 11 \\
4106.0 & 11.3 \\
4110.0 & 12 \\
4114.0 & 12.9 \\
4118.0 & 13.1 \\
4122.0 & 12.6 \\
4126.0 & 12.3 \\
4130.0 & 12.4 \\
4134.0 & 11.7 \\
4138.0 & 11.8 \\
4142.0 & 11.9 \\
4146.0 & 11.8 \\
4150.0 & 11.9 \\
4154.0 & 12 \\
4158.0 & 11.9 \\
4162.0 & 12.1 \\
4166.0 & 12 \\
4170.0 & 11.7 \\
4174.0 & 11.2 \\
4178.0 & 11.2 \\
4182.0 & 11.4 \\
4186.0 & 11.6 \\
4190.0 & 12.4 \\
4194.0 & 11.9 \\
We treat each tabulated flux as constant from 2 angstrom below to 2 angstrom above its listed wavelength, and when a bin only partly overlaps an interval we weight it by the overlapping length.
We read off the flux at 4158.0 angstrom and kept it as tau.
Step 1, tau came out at 11.9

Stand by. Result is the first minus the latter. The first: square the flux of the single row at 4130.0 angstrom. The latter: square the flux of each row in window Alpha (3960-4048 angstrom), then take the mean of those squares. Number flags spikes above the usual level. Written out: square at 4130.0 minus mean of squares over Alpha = 32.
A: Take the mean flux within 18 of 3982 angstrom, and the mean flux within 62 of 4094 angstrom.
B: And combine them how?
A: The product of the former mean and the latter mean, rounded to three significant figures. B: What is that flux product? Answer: 110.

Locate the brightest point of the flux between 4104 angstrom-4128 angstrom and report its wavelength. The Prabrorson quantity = 4118.0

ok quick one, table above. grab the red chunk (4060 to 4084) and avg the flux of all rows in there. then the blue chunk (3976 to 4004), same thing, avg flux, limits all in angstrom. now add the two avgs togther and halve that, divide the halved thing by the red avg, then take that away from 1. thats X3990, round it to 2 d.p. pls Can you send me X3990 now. 0.02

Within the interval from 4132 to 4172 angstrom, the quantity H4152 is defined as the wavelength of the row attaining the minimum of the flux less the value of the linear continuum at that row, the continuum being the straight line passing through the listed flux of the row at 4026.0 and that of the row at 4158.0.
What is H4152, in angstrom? 4134.0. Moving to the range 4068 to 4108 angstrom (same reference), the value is 4102.0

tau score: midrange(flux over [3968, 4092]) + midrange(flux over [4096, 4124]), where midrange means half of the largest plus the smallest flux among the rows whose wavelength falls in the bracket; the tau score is 21.0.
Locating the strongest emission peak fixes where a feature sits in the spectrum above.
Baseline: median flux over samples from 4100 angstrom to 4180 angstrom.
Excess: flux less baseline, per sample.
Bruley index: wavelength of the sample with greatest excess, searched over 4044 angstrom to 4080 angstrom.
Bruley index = 4050.0 angstrom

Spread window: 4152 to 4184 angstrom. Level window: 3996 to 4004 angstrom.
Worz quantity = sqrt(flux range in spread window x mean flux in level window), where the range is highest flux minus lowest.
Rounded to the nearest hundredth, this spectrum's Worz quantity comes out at 3.32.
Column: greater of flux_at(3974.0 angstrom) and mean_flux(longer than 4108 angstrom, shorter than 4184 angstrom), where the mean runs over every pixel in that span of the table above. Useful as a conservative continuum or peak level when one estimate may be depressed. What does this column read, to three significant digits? 12.0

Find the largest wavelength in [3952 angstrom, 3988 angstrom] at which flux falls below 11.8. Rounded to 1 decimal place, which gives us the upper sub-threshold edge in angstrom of 3986.0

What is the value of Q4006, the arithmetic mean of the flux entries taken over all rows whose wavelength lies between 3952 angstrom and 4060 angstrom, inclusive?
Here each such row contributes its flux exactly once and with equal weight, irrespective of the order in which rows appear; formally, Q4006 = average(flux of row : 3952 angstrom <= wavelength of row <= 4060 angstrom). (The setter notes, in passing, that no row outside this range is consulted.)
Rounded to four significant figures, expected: 10.62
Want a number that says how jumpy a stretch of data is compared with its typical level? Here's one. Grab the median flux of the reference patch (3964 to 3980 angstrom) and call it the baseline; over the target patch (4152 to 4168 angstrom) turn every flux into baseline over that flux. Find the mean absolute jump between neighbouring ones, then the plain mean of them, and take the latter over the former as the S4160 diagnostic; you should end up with 90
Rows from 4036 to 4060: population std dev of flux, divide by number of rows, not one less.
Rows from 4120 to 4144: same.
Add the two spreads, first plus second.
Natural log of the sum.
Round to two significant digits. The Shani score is -0.39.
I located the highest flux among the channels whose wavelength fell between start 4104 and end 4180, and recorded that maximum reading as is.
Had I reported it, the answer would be 13.1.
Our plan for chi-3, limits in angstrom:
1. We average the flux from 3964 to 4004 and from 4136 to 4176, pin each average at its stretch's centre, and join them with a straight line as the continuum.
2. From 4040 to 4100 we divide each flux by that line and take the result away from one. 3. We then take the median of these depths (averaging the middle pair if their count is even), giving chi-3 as -0.115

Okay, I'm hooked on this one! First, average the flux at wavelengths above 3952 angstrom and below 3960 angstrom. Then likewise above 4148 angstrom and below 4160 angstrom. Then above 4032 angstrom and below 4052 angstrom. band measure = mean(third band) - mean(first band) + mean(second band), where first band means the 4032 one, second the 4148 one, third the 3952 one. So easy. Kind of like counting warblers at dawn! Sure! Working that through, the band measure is 8.3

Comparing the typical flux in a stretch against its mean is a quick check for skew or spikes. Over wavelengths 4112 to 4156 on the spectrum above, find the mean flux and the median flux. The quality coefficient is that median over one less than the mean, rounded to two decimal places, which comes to 1.07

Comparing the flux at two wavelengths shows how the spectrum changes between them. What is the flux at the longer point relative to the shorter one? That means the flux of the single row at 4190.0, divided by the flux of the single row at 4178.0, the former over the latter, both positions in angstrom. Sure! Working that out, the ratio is 1.1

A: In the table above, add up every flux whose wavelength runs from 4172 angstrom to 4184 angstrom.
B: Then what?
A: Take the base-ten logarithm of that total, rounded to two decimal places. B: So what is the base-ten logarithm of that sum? 1.53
